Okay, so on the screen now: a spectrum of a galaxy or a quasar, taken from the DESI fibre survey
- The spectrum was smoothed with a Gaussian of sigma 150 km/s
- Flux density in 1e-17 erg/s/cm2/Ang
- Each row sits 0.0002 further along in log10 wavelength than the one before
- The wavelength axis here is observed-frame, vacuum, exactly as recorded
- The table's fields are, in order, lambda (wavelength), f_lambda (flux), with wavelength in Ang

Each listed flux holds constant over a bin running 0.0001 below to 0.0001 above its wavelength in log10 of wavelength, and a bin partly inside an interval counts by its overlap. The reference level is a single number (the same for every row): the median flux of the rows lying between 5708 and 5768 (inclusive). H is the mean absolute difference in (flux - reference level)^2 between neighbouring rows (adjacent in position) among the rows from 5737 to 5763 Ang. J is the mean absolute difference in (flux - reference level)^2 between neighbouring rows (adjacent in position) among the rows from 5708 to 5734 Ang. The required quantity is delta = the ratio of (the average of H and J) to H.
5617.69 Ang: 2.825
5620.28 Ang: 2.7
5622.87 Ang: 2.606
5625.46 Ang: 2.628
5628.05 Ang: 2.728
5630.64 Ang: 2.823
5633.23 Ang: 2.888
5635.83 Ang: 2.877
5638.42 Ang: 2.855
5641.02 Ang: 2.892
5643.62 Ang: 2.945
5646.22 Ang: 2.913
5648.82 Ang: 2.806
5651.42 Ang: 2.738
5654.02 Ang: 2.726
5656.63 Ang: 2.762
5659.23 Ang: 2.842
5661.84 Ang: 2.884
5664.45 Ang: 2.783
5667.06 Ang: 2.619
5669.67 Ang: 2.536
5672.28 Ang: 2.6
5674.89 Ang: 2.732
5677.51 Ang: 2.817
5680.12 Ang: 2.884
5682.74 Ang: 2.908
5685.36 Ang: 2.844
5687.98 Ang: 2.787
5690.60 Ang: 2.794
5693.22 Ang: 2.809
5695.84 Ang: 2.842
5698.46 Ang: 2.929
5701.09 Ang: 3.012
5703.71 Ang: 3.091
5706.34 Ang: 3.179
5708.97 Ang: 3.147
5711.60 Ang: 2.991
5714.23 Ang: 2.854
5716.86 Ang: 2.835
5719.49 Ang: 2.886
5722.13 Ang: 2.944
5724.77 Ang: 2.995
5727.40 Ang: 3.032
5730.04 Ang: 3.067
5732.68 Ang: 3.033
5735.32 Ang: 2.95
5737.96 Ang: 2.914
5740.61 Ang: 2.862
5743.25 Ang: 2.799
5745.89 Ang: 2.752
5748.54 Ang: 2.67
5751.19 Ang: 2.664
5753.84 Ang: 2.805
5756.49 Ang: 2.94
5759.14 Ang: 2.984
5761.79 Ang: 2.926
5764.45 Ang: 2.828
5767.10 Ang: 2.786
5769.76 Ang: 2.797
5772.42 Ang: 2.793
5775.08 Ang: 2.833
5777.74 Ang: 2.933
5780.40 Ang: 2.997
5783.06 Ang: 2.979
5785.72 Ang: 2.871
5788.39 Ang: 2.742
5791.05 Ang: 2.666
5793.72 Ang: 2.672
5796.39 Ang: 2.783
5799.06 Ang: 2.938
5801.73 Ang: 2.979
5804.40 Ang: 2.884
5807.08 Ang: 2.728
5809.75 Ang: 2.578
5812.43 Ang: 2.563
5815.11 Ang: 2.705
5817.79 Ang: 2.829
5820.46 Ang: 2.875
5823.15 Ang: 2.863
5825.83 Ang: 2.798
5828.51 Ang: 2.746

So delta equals 0.84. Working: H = 0.015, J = 0.010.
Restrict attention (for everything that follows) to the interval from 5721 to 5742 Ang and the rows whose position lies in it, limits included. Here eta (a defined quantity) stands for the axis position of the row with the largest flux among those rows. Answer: 5730.04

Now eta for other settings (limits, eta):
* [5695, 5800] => 5706.34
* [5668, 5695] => 5682.74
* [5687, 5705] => 5703.71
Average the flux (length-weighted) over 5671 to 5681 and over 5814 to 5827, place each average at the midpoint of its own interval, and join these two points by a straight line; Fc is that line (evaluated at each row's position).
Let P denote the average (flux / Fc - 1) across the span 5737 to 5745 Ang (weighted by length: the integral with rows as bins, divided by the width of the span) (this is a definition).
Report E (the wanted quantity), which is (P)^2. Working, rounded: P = 0.02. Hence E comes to 0.0006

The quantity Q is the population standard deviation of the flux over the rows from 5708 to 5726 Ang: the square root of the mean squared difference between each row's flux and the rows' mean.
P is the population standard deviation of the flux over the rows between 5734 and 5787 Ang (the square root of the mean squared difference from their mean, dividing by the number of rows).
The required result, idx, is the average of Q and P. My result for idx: 0.098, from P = 0.096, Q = 0.099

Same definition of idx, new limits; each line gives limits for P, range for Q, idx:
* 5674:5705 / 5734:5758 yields 0.100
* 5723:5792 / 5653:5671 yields 0.115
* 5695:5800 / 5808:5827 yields 0.125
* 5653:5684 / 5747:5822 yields 0.119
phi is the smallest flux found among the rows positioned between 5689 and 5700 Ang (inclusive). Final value 2.794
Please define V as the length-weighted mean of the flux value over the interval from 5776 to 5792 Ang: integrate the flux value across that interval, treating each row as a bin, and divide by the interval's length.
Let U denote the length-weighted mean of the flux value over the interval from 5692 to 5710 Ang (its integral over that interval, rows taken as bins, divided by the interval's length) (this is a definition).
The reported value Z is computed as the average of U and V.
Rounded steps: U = 3.0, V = 2.87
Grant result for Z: 2.94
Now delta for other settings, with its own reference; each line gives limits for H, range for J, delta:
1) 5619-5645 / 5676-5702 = 0.67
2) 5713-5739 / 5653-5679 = 3.36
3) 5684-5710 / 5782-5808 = 1.22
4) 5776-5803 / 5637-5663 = 0.77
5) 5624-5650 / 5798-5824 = 1.76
